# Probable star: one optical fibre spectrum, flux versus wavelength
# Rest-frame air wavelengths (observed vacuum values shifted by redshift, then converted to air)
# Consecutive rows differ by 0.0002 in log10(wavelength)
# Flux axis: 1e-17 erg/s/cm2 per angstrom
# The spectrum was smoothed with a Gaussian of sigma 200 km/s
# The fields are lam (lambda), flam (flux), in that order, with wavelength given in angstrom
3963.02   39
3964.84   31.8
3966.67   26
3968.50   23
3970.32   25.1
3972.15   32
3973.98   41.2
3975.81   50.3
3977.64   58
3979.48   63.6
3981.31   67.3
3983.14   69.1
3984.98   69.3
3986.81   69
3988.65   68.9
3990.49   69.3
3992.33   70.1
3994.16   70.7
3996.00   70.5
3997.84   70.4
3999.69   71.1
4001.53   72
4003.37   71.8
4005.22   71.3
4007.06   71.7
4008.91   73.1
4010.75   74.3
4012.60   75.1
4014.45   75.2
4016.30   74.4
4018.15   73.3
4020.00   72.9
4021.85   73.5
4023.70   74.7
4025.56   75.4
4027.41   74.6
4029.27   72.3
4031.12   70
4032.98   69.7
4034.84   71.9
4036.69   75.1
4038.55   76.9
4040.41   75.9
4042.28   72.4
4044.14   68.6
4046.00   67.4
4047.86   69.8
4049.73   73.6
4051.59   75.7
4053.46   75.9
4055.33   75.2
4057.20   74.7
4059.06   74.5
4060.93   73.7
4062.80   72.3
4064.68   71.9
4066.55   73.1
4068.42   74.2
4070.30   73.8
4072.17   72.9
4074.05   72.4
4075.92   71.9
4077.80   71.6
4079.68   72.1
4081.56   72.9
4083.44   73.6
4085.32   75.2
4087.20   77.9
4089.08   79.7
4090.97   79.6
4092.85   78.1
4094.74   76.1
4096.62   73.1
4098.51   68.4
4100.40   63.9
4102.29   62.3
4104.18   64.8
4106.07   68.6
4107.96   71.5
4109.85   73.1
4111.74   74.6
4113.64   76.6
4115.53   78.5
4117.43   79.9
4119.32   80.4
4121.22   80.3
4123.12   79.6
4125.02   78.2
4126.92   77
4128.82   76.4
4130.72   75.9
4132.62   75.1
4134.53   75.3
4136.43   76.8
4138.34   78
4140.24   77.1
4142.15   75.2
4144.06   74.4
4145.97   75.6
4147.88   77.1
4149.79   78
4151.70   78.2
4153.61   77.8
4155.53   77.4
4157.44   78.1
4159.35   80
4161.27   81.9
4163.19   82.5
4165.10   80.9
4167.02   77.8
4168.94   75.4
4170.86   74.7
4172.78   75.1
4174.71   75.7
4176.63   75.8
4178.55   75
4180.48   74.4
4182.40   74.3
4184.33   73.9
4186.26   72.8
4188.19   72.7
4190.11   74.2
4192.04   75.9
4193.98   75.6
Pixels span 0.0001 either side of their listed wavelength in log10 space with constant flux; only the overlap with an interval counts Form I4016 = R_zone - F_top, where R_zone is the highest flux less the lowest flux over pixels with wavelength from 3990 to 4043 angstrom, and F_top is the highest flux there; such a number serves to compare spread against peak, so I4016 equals -69.3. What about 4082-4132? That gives -62.3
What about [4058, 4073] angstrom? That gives -71.9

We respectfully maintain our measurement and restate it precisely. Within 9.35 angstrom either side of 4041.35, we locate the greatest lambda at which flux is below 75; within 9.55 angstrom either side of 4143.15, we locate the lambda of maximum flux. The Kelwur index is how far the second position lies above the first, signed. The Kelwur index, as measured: 102.0 angstrom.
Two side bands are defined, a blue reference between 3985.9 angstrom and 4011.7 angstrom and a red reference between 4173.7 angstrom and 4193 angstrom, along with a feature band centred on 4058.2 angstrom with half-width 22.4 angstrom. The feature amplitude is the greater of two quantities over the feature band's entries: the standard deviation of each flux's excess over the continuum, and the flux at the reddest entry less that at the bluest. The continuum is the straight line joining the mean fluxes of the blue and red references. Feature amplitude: 2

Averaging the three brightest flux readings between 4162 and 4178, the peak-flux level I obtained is 80.4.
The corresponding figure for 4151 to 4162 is 80.0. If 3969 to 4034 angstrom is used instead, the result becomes 75.2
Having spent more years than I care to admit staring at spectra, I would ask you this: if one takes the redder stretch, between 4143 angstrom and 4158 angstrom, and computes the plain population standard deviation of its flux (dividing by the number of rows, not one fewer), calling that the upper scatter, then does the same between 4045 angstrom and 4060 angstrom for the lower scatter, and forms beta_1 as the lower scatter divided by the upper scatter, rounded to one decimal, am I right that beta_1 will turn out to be 2.3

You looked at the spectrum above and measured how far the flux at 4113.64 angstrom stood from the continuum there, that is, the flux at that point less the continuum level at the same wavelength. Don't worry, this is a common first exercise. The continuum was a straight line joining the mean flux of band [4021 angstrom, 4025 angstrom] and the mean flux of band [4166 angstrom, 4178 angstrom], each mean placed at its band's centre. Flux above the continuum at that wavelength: 1.5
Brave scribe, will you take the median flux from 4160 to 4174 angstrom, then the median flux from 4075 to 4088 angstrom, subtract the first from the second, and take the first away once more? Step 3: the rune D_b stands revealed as -82.7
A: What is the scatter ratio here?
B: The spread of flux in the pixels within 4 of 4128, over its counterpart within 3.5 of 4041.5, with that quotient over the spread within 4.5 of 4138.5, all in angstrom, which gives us 0.2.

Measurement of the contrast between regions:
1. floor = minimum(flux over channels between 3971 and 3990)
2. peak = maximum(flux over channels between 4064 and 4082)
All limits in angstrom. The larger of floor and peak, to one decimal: 74.2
